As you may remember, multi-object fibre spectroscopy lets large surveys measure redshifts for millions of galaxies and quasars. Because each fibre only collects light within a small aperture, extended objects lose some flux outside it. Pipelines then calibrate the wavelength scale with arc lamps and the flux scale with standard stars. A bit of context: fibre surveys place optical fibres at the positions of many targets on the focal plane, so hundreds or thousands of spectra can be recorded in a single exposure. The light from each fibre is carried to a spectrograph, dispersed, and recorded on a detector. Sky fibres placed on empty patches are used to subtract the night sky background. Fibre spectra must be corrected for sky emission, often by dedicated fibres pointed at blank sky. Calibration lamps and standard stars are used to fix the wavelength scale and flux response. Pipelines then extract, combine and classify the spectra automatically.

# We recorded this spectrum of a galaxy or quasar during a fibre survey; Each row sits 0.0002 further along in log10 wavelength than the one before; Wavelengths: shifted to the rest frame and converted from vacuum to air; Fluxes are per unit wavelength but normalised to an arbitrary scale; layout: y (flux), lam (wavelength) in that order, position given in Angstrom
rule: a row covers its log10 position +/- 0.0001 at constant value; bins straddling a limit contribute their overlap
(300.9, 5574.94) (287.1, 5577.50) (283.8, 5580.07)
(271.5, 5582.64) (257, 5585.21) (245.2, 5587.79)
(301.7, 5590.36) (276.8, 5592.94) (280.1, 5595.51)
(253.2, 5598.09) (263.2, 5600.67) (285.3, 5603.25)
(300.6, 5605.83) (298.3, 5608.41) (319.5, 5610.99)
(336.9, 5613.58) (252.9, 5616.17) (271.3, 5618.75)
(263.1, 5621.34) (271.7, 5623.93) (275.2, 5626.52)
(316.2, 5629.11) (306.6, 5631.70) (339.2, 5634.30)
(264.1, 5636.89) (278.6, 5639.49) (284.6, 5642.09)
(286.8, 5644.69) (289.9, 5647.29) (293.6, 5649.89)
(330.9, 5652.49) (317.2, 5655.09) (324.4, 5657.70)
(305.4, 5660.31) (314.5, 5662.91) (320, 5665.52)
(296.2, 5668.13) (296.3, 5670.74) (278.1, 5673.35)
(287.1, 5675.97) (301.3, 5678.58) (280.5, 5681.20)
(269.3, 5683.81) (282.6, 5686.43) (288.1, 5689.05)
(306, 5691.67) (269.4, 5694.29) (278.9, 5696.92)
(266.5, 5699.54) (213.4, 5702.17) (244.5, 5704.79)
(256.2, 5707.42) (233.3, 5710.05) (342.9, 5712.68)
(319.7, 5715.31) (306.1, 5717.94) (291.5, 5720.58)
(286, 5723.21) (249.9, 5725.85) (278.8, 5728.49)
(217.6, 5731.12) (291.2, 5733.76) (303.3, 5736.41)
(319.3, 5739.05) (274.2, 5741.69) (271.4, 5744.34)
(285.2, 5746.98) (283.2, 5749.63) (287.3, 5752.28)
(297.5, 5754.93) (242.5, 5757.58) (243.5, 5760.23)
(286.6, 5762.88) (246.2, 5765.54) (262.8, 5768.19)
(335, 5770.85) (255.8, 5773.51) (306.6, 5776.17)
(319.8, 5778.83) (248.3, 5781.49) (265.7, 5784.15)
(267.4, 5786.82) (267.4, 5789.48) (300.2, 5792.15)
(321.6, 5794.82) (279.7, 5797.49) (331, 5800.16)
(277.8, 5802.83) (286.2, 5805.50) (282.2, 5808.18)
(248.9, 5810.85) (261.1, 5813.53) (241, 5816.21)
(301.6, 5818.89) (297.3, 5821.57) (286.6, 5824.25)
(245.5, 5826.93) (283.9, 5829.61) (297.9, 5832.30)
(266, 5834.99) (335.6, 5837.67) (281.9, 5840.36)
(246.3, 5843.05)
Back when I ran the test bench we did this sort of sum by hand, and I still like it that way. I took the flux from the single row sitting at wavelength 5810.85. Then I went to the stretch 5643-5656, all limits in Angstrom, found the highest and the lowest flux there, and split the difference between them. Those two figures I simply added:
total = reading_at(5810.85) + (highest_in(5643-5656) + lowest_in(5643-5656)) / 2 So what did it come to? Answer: 558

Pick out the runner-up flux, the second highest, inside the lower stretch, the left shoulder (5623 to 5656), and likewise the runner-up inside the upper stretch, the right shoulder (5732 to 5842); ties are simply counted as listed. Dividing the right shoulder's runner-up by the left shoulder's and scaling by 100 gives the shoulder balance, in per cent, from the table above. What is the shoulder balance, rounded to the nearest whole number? 101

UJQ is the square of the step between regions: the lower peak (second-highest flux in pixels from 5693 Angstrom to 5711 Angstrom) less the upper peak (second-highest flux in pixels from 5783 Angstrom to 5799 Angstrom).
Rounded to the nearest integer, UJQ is 949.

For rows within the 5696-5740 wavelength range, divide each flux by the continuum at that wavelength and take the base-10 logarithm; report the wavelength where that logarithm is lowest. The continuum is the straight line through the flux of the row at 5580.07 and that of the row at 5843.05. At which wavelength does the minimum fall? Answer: 5702.17 Angstrom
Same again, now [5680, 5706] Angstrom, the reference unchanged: 5702.17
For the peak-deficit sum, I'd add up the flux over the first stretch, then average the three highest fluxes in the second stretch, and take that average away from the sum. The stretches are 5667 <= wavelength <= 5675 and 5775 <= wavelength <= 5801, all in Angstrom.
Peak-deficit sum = 546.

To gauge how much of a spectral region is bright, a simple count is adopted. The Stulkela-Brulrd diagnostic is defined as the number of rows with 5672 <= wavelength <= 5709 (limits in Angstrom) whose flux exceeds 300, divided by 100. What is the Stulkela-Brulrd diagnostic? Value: 0.020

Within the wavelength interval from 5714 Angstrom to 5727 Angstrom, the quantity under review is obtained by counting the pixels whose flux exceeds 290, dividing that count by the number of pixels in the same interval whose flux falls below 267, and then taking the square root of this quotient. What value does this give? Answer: 1.7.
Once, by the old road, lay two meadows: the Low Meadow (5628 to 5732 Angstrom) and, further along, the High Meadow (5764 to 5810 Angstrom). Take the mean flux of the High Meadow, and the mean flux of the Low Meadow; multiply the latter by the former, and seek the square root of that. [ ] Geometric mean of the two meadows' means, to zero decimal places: 287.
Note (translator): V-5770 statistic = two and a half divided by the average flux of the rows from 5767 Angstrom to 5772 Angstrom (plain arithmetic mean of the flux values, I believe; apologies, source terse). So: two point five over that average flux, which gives 0.0084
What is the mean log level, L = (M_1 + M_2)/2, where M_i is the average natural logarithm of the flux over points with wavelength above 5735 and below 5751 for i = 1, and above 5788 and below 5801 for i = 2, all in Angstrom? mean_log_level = 5.68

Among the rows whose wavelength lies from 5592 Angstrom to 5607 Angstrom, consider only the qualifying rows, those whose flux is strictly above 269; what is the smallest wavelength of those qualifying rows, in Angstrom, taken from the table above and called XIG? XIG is 5592.94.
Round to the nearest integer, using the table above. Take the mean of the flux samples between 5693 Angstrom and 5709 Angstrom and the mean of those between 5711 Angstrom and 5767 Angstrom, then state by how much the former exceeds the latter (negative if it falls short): -27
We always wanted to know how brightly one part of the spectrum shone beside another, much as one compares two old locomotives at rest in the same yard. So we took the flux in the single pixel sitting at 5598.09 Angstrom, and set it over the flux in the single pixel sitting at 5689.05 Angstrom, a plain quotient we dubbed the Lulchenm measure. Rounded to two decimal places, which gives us 0.88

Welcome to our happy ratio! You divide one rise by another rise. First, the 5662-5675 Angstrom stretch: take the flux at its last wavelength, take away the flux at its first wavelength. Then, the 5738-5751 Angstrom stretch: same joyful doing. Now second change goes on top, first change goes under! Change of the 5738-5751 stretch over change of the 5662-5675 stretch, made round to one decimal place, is 1.0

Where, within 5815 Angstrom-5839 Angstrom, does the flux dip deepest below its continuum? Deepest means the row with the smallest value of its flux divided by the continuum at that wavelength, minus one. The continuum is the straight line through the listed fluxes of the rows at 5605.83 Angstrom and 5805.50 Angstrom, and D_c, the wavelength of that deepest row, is 5816.21 Angstrom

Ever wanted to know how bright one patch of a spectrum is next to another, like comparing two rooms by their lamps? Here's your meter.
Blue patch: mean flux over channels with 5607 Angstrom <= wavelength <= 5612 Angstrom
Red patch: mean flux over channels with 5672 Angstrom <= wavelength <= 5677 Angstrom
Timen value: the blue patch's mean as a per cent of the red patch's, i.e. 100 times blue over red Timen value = 109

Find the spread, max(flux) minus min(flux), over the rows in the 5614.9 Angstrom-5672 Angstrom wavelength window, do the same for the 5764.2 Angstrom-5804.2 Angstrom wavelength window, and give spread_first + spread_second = 175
